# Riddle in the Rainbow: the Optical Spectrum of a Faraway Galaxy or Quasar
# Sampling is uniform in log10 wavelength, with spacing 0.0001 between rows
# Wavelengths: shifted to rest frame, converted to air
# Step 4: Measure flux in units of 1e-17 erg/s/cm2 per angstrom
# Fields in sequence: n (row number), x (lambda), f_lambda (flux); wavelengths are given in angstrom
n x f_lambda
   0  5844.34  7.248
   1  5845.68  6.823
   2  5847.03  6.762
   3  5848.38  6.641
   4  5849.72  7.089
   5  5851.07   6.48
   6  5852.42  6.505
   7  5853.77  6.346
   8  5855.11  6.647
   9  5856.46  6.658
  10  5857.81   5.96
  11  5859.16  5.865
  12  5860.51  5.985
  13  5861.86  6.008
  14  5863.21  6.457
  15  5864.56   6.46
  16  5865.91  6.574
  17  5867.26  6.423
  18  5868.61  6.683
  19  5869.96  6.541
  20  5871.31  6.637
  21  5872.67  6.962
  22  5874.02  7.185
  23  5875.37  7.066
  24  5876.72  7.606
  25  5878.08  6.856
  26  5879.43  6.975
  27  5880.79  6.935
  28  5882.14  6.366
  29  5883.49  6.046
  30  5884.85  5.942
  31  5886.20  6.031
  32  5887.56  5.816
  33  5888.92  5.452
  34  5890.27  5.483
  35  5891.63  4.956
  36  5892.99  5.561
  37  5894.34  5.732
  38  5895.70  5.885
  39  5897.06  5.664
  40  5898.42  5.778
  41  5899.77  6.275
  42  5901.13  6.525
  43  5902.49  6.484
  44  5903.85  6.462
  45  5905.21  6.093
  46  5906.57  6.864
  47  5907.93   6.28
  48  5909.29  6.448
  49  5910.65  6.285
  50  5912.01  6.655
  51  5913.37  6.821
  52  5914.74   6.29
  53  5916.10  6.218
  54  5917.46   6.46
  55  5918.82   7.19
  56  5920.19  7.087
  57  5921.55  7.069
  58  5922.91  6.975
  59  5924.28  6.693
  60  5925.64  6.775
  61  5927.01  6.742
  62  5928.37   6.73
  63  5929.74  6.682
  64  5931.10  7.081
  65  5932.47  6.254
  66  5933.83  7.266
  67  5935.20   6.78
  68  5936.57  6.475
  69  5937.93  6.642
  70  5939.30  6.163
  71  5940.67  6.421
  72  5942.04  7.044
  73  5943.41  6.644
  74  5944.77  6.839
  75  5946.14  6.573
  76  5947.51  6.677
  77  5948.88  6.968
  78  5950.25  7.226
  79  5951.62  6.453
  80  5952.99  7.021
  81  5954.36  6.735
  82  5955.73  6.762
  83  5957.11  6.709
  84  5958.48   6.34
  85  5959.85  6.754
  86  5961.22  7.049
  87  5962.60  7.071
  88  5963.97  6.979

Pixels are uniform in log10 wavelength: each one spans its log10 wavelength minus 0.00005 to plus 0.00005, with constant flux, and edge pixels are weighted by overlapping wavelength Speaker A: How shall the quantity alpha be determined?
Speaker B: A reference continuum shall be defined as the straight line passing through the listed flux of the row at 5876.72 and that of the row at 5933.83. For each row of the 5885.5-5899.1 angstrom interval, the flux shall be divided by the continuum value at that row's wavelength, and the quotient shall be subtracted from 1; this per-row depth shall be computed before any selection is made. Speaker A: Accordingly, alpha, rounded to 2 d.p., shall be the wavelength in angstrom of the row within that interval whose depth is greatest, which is 5891.63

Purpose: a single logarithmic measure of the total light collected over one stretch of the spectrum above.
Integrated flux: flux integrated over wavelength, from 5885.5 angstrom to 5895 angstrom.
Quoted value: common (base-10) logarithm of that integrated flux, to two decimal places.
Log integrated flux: 1.72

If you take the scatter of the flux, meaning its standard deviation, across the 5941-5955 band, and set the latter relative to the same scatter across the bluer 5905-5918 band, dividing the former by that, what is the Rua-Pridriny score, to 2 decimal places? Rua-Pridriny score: 0.93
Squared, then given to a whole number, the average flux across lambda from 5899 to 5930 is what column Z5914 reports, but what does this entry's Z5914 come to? 44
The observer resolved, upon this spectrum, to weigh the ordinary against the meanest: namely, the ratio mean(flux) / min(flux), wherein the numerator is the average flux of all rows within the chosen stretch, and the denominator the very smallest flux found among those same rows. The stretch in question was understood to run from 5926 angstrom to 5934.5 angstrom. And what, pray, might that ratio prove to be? 1.09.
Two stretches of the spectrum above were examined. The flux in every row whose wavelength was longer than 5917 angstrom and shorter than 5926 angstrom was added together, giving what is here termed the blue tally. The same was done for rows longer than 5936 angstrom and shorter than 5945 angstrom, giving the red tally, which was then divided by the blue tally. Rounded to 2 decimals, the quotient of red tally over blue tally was 0.96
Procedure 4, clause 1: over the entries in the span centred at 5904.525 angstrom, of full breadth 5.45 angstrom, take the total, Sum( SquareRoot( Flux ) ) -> 10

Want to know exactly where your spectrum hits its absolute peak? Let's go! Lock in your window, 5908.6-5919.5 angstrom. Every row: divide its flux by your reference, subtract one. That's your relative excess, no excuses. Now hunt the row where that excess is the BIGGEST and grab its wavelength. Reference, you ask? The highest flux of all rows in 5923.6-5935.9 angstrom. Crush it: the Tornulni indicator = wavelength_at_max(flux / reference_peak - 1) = 5918.82 angstrom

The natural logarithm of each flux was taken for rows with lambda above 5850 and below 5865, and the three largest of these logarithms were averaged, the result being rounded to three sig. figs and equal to 1.89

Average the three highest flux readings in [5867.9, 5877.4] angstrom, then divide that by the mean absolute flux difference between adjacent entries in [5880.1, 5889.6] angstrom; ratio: 26.3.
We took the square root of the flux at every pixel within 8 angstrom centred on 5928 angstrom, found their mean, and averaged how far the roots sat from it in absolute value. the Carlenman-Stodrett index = 0.019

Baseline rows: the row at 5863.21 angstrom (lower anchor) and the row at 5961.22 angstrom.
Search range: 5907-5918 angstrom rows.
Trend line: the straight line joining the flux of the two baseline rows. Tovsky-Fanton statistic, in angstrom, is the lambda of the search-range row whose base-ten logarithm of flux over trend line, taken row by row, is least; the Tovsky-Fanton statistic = 5916.10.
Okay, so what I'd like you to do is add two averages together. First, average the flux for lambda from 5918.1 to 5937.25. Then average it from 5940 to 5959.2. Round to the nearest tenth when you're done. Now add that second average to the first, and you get 13.6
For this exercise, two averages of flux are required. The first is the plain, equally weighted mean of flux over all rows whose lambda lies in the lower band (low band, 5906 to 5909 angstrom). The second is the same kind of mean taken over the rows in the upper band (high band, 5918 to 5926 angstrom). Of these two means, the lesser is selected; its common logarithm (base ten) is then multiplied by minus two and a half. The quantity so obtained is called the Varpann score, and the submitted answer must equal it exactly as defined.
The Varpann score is -2.04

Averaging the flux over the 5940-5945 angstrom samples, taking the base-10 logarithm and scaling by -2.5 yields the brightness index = -2.07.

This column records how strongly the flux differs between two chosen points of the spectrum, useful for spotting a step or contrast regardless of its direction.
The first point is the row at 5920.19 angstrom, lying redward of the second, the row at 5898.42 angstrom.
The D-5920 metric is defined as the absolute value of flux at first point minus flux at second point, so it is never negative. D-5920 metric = 1.3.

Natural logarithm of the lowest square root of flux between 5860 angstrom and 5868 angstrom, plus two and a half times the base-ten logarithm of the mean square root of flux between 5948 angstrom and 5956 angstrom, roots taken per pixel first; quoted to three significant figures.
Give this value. 1.94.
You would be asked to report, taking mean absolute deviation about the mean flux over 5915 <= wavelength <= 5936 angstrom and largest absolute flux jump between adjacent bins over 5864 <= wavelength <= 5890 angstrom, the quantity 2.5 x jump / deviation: 7.5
